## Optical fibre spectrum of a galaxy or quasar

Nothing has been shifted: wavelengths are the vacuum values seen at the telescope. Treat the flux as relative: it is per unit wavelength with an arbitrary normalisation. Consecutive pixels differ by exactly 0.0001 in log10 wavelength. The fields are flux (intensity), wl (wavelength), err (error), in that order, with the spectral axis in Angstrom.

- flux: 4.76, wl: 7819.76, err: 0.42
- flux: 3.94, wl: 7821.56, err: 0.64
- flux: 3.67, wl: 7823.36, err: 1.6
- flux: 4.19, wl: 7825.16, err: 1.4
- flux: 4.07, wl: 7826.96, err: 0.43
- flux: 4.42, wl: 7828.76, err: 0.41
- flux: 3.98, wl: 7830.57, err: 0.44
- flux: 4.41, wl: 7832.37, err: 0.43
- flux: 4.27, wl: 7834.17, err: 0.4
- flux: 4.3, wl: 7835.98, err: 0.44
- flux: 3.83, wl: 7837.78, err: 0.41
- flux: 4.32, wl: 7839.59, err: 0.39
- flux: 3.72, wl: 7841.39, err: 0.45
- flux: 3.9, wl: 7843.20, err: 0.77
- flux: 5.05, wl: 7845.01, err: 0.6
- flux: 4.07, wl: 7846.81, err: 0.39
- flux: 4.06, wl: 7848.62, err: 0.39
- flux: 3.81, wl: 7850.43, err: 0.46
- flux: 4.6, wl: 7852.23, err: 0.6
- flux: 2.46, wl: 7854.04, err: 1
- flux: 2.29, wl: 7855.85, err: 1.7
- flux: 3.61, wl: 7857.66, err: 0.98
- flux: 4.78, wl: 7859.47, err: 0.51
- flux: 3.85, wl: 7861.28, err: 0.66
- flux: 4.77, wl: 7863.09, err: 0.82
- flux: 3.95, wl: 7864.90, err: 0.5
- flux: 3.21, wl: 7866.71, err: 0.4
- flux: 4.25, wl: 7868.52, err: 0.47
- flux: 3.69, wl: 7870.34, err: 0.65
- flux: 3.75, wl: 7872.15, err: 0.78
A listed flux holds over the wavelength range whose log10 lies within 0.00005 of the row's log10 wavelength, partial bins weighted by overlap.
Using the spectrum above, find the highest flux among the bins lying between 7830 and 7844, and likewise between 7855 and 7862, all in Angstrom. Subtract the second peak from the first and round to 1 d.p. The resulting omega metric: -0.4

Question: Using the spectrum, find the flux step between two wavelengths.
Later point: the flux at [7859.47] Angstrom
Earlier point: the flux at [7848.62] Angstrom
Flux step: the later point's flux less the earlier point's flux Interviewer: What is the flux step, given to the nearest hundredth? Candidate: 0.72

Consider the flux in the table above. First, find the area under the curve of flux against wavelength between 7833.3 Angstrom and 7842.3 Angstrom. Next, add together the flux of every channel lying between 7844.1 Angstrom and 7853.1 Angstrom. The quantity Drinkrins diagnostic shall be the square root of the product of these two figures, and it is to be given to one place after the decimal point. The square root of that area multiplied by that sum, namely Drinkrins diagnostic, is 28.2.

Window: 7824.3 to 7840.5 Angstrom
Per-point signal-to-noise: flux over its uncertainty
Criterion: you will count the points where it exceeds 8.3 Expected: 8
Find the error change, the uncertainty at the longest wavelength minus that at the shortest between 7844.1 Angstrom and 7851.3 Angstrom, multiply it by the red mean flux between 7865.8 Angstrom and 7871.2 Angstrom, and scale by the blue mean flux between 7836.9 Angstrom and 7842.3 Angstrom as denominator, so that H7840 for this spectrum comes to -0.13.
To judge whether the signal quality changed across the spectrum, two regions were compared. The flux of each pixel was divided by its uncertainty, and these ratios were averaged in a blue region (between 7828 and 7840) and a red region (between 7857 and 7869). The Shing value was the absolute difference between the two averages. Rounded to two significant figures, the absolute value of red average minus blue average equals 3.0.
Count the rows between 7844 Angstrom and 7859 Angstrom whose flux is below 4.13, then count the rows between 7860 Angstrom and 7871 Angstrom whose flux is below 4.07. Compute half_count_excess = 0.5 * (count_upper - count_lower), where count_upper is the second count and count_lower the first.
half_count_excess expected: -1.0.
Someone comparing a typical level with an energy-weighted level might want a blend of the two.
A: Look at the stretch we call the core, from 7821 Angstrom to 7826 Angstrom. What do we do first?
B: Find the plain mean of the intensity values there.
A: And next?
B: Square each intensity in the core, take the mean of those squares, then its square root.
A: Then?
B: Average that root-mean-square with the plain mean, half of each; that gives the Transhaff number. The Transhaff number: 3.94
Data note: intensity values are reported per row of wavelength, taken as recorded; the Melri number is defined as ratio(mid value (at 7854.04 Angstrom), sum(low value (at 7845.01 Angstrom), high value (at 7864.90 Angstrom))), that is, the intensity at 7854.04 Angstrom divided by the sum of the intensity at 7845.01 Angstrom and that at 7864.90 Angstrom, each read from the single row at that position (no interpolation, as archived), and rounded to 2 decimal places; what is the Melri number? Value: 0.27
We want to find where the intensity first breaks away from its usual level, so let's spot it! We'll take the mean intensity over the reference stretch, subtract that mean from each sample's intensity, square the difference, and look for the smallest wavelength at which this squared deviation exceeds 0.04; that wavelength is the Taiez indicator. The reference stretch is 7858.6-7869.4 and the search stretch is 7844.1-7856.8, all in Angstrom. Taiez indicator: 7845.01 Angstrom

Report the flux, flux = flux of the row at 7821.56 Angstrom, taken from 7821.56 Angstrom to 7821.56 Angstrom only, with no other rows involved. 3.94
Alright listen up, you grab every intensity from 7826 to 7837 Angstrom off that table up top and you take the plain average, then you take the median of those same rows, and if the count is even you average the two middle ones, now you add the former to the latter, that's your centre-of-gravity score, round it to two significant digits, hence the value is 8.5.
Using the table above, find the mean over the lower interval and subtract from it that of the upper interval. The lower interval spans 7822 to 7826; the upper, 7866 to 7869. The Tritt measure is 0.2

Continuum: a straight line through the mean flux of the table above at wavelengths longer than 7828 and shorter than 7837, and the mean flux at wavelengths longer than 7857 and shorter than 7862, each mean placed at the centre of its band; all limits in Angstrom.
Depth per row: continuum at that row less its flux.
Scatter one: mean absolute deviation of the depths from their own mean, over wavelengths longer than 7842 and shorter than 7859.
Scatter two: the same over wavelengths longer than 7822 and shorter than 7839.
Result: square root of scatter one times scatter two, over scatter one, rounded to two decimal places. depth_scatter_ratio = 0.59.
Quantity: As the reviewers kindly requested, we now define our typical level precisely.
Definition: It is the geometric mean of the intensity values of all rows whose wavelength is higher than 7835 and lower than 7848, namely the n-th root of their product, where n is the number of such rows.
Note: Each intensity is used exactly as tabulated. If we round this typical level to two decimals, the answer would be 4.15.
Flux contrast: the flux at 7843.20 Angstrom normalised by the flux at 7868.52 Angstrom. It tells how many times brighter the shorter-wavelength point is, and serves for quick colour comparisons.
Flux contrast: 0.92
